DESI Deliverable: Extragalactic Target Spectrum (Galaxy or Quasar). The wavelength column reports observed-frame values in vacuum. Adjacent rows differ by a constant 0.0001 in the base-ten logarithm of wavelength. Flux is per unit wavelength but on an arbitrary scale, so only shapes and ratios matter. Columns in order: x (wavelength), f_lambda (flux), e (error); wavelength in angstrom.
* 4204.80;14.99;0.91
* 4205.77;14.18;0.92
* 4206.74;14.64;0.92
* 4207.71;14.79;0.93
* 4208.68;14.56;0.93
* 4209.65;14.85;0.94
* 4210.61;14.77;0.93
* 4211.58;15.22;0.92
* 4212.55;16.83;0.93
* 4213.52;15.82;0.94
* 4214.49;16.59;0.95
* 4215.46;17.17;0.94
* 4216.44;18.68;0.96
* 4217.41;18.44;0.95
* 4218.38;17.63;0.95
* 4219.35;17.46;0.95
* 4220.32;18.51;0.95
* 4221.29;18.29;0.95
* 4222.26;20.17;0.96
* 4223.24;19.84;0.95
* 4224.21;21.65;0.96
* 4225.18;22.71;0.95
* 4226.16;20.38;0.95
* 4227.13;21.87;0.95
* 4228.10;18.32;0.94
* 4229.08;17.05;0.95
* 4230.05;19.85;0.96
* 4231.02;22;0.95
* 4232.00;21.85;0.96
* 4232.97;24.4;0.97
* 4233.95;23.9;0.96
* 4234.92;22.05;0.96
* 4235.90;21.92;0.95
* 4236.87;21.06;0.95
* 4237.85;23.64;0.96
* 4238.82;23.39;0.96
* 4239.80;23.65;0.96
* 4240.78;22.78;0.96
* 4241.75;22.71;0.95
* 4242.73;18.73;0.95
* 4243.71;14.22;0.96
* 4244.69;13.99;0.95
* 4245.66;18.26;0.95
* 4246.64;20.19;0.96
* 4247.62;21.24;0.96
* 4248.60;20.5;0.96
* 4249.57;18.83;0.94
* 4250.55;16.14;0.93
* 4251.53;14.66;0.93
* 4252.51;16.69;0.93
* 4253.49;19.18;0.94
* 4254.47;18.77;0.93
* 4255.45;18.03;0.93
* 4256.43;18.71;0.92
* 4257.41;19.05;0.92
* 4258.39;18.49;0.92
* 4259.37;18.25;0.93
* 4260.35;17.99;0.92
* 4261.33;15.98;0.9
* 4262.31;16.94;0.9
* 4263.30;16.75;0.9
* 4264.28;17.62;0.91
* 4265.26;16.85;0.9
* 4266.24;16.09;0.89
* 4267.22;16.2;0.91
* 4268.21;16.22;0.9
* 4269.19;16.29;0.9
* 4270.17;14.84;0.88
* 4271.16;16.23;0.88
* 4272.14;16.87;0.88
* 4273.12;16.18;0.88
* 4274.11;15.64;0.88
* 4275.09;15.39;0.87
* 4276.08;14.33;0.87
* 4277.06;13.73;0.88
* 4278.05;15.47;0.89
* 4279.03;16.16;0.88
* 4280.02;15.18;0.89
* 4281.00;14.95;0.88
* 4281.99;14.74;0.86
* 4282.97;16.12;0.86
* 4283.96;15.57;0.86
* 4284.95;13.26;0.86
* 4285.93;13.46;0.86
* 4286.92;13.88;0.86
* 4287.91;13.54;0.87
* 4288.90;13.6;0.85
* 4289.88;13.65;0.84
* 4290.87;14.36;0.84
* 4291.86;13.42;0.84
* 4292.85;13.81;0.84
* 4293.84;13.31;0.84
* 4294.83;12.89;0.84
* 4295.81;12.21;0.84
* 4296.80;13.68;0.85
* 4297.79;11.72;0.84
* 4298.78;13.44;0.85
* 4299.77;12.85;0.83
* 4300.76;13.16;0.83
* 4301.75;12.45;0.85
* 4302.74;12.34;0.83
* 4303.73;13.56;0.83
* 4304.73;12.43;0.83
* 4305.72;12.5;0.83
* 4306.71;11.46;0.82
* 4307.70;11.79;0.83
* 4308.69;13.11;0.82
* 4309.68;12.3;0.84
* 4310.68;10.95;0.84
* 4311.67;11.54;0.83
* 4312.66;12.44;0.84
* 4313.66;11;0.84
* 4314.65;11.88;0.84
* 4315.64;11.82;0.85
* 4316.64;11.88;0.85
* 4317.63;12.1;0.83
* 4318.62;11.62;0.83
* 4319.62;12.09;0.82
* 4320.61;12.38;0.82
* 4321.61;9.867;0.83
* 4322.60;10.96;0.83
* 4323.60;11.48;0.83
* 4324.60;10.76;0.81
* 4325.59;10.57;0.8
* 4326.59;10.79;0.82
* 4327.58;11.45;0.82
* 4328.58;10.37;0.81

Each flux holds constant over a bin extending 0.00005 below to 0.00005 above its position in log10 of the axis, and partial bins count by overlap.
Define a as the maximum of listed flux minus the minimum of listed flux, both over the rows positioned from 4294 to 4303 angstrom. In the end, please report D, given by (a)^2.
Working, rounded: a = 2.0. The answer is 4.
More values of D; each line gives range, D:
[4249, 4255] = 20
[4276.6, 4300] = 20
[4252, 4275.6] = 19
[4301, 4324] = 14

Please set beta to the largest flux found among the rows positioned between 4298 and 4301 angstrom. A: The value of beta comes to 13.44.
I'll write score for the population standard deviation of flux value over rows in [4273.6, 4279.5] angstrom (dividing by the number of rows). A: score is 0.83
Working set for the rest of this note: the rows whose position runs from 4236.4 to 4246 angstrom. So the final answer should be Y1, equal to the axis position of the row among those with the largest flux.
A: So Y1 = 4239.80 angstrom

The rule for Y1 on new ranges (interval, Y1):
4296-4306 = 4296.80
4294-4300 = 4296.80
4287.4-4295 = 4290.87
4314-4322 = 4320.61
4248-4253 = 4248.60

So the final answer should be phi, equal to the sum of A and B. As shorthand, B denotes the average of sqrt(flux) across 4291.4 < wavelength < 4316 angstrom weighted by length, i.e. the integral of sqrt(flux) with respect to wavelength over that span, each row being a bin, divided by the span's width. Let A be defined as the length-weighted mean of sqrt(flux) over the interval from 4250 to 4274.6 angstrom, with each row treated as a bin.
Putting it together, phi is 7.65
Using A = 4.1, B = 3.53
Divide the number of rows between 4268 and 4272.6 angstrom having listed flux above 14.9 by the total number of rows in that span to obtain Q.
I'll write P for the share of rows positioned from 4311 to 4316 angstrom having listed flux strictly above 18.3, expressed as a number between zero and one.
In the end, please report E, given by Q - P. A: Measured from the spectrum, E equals 0.80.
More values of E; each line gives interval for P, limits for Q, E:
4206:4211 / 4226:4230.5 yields 1.00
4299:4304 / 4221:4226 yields 1.00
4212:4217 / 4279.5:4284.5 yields 0.60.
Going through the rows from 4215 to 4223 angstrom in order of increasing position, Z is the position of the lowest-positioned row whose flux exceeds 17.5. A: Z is 4216.44 angstrom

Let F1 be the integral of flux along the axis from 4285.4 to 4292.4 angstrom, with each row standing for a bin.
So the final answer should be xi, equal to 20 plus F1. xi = 116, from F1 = 96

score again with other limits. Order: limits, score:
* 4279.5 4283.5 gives 0.53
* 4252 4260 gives 0.74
